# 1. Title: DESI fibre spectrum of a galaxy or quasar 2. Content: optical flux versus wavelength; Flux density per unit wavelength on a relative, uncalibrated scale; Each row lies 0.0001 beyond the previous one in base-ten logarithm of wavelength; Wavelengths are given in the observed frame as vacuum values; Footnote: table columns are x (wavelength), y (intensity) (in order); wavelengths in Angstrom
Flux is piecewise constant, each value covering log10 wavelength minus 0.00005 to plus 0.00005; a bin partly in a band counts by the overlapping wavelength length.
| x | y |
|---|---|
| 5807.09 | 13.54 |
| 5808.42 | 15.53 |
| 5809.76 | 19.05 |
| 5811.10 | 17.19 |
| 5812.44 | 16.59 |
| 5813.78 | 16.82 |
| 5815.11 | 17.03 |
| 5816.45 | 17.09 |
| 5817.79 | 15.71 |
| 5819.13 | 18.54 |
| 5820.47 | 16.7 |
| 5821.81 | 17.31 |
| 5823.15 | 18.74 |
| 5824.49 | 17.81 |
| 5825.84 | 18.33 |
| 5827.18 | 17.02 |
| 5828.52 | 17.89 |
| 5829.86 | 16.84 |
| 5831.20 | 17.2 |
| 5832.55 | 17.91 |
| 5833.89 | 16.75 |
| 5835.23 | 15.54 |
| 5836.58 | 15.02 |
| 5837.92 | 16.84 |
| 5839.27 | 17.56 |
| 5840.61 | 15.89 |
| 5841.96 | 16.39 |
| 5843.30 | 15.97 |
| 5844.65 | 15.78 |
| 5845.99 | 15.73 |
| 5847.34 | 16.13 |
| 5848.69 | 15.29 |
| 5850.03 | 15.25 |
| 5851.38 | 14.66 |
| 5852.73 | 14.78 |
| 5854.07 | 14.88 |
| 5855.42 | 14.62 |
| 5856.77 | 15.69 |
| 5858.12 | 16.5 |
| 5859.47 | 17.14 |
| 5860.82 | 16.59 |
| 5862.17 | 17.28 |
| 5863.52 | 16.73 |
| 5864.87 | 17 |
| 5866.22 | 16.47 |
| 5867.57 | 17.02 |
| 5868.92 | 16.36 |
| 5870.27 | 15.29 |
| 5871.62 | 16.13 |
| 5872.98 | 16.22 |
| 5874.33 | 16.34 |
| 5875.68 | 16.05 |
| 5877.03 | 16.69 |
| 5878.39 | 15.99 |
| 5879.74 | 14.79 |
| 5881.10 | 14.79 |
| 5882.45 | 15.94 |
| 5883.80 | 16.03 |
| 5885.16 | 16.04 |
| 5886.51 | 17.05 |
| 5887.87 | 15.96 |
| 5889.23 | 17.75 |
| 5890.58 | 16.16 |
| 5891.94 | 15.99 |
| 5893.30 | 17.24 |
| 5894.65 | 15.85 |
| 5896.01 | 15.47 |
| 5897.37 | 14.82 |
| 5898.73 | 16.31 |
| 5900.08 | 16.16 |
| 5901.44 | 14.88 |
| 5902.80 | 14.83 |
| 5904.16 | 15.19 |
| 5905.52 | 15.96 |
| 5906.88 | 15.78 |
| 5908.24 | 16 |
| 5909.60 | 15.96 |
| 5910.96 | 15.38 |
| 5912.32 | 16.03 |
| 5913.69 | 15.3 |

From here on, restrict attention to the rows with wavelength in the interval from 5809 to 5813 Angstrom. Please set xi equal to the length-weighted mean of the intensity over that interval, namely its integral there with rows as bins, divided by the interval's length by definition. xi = 17.6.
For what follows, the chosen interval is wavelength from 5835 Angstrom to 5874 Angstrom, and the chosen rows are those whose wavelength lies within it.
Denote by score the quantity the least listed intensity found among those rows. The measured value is 14.62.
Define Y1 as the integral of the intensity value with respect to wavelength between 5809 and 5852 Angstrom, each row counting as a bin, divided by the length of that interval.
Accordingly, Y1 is 16.8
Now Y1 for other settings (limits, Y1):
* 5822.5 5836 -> 17.4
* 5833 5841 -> 16.3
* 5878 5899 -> 16.0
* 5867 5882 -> 16.0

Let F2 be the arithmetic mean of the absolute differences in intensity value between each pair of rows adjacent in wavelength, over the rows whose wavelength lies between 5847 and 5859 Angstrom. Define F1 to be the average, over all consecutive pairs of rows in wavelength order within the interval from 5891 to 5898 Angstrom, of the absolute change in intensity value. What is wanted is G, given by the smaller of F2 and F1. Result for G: 0.48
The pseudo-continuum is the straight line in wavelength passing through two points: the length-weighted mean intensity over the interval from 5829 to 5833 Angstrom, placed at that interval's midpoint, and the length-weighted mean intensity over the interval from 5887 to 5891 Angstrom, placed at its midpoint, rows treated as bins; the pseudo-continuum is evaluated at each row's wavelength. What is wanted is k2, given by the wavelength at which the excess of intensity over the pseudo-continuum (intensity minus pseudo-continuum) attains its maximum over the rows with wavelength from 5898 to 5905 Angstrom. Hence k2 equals 5898.73 Angstrom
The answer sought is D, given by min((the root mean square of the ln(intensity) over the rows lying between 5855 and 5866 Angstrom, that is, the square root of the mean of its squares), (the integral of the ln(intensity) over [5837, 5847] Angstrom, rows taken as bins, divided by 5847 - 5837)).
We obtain 2.79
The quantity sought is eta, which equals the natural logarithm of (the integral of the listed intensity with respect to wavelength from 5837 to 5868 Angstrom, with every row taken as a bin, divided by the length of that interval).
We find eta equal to 2.78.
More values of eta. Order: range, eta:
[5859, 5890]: 2.79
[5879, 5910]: 2.76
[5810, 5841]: 2.84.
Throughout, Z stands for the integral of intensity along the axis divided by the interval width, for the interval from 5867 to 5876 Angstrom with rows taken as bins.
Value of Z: 16.2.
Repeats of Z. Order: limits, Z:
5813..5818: 16.8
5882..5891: 16.4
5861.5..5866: 17.0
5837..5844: 16.5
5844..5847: 15.8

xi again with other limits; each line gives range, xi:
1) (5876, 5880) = 16.0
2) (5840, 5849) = 15.9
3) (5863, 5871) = 16.5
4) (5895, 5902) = 15.6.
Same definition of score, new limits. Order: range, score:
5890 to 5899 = 14.82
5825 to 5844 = 15.02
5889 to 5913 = 14.82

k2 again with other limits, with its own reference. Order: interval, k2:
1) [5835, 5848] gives 5839.27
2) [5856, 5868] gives 5862.17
